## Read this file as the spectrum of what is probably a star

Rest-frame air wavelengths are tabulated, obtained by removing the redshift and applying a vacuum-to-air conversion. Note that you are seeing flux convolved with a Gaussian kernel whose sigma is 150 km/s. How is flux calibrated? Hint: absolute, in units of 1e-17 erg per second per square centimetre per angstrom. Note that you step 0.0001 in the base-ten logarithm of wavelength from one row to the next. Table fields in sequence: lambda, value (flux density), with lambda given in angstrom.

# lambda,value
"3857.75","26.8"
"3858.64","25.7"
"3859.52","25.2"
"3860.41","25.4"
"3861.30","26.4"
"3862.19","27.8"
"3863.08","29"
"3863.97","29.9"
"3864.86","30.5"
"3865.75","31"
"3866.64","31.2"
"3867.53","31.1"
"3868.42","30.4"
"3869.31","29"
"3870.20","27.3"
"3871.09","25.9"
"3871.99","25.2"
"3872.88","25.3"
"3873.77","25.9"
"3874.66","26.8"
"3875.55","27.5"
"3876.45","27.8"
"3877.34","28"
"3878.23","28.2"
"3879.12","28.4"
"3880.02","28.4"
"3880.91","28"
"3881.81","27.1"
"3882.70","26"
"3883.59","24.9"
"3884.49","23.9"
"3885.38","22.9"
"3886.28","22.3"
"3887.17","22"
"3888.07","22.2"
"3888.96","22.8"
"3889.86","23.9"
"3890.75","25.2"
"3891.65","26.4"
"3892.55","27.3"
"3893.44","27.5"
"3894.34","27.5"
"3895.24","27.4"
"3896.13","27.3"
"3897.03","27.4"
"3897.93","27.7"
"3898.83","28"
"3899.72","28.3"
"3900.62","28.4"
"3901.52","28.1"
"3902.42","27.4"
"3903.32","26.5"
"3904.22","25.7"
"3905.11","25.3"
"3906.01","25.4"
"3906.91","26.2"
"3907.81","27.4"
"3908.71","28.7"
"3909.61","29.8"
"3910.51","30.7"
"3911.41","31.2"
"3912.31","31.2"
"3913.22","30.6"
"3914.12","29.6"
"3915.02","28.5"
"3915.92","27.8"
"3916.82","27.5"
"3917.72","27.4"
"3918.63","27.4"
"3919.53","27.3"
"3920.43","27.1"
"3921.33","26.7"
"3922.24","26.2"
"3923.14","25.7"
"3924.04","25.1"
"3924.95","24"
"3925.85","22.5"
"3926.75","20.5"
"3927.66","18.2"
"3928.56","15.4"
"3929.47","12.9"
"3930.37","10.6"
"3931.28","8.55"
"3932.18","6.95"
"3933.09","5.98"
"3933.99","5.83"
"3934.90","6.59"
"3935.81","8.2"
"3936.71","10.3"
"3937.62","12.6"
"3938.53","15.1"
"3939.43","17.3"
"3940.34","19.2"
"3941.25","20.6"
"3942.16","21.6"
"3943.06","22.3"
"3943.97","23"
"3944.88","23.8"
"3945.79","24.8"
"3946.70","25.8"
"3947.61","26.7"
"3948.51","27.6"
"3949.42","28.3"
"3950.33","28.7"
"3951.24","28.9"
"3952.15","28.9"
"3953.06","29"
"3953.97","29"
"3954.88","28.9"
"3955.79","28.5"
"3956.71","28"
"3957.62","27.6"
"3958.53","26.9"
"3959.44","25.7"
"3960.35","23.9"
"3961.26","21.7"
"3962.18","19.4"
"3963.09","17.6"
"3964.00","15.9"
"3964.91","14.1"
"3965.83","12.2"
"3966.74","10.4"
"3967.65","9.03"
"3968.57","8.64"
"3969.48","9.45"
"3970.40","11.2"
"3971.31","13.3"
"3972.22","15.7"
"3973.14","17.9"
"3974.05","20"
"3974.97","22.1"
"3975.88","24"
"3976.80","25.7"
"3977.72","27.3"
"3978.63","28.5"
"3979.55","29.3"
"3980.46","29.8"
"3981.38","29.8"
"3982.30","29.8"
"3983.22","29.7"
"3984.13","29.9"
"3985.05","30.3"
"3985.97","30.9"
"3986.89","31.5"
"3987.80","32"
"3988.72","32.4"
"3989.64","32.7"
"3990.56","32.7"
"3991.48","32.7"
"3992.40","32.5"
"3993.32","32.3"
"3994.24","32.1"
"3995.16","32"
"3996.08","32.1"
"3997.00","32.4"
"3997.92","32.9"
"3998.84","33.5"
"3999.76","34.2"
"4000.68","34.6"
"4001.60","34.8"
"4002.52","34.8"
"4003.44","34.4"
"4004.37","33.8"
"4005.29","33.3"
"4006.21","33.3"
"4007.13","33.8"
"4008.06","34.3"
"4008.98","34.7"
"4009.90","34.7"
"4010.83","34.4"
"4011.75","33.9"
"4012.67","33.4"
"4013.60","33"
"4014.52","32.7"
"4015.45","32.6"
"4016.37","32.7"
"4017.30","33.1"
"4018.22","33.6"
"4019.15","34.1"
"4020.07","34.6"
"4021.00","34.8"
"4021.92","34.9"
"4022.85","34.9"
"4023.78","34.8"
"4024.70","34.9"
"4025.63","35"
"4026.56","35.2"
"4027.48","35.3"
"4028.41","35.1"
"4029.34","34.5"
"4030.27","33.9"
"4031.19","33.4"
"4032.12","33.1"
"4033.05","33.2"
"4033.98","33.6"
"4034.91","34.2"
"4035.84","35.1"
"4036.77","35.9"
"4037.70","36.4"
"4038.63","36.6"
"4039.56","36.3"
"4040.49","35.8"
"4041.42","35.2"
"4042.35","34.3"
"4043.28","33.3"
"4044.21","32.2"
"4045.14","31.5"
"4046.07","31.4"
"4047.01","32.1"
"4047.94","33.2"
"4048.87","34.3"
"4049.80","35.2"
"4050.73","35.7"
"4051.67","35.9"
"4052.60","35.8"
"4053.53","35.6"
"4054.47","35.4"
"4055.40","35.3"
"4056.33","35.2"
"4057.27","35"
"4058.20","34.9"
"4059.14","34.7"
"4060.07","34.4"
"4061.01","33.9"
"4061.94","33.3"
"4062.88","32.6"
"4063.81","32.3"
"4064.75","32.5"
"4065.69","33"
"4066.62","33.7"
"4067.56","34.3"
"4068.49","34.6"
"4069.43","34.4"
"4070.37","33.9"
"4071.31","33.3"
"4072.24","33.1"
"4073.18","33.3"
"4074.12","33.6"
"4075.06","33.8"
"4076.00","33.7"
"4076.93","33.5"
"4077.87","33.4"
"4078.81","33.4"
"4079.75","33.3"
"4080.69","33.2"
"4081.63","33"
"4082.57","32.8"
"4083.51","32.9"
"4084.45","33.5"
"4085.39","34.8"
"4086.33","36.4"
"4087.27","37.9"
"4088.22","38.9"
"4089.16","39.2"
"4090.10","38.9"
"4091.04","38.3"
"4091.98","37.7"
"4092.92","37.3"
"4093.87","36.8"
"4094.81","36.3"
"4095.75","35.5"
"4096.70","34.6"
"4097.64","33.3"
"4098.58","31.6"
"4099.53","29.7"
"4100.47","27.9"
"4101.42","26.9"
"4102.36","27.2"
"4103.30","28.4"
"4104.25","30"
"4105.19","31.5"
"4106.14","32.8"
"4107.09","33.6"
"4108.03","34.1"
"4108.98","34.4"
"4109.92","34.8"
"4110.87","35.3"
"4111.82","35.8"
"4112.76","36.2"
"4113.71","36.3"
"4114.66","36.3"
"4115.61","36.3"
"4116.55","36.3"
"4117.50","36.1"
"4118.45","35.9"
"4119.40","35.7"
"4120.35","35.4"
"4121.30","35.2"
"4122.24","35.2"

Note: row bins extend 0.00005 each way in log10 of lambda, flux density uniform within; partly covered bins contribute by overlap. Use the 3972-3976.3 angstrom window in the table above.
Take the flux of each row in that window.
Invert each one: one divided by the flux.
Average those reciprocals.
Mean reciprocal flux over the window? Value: 0.051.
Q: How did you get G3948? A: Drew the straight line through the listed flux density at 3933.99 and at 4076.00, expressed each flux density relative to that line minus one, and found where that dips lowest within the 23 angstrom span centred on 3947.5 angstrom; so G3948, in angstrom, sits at 3936.71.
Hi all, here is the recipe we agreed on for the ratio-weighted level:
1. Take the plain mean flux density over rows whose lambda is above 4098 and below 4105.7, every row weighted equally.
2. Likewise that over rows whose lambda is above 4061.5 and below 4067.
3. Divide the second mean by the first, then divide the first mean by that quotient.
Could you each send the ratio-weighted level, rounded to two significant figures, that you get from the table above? 26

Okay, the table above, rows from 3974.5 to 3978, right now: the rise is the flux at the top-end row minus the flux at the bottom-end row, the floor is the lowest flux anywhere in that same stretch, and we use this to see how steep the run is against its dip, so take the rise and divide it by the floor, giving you 0.24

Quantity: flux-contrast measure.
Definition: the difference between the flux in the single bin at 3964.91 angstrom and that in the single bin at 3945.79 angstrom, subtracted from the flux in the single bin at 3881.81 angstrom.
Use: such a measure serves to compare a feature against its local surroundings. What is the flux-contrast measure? 38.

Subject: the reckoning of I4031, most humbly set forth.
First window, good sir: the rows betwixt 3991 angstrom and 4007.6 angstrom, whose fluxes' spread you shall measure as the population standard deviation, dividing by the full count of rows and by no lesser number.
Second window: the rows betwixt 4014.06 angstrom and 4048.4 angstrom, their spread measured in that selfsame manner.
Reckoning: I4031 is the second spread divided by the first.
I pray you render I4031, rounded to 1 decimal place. 1.4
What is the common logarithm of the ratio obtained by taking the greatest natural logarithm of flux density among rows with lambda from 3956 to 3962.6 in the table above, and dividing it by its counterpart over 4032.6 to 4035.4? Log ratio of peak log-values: -0.025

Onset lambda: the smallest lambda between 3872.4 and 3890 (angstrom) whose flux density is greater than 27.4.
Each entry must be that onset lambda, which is 3875.55 angstrom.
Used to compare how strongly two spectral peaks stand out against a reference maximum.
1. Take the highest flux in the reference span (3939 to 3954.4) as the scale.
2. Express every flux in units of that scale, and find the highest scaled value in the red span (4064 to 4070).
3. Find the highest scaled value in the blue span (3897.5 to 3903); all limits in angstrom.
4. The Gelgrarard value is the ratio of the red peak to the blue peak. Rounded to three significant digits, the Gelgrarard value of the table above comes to 1.22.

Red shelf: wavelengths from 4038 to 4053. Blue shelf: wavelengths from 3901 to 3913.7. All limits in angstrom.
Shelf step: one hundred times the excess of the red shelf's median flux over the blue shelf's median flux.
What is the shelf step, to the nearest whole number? 700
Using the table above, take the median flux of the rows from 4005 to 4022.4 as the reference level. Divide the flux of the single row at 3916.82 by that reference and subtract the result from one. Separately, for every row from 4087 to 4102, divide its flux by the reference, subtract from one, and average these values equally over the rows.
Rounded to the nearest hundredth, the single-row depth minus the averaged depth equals 0.22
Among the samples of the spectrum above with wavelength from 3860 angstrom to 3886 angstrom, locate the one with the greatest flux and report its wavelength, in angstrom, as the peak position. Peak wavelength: 3866.64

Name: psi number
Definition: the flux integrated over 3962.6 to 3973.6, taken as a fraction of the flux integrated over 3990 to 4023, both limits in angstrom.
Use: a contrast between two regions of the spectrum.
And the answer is 0.1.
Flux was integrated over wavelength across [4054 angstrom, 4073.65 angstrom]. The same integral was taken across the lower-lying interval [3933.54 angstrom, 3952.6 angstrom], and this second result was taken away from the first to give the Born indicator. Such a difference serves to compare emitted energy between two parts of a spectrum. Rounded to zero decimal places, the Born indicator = 280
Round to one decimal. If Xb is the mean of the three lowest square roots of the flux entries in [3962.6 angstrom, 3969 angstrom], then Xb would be 3.1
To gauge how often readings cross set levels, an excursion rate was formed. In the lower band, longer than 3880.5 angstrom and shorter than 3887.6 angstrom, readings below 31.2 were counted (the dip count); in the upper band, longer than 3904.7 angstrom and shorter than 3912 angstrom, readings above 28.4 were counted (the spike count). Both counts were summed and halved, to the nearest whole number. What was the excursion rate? 6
